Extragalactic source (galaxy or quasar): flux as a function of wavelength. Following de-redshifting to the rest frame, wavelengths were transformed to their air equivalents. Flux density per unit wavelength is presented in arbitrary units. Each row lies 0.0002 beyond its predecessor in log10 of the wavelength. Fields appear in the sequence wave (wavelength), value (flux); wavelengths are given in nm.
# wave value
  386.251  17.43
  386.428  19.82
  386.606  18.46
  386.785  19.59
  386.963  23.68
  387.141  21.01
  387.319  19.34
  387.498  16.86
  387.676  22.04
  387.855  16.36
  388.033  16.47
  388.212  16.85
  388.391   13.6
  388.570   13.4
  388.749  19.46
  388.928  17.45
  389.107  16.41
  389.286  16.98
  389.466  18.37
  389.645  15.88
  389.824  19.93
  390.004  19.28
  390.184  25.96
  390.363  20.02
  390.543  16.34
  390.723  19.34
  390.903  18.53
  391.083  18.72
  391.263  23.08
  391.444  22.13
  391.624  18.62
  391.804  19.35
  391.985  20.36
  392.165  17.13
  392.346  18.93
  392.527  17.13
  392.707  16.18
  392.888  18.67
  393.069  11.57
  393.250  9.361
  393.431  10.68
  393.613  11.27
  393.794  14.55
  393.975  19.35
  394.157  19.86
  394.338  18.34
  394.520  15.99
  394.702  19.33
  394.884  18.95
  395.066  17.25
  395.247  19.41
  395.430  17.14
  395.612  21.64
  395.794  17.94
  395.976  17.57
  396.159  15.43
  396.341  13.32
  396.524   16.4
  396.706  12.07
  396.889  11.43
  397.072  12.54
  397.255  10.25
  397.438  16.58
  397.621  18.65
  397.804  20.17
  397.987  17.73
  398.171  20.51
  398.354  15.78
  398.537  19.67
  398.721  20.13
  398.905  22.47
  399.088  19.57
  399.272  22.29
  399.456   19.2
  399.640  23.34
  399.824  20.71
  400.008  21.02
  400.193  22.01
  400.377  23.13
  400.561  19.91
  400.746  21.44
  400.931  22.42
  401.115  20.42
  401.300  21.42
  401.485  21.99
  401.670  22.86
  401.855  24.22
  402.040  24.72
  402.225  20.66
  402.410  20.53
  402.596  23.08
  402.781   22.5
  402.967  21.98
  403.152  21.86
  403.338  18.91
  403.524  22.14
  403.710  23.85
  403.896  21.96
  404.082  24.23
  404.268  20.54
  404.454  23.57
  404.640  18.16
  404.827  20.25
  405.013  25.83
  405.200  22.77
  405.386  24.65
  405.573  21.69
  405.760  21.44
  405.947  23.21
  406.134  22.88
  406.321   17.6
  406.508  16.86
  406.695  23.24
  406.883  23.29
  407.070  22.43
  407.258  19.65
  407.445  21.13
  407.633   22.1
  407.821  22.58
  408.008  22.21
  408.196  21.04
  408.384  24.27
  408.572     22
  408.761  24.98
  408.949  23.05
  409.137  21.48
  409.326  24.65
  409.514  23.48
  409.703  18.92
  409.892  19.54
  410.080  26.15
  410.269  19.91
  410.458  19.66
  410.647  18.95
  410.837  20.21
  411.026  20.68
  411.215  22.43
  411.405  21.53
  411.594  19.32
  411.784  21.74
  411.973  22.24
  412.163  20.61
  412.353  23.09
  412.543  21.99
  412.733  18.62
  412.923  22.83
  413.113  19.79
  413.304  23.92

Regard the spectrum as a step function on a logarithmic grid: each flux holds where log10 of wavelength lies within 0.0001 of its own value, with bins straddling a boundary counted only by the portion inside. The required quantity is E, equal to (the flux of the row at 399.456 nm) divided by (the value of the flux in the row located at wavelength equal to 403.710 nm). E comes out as 0.8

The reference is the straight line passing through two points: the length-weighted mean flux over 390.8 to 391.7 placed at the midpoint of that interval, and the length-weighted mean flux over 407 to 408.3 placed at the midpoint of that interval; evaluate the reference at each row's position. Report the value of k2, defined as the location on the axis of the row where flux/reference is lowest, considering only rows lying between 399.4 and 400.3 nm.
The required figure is 399.456 nm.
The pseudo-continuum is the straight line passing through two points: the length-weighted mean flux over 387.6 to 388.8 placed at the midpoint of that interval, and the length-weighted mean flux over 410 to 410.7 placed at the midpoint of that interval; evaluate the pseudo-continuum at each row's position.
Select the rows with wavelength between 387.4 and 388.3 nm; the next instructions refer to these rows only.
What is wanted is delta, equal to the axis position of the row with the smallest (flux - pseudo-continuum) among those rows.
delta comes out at 387.855 nm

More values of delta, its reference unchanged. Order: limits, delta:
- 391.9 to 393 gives 392.707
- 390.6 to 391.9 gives 391.624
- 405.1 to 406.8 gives 406.508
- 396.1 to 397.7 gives 397.255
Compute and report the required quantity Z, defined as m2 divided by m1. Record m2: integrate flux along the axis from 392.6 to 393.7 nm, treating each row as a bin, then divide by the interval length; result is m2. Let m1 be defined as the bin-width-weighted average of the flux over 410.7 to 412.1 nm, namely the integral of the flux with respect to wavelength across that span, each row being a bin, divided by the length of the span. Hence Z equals 0.62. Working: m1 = 21.1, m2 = 13.0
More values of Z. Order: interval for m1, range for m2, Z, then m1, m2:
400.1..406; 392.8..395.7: 0.74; 22.1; 16.5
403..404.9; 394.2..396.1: 0.85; 21.6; 18.3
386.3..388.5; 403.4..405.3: 1.20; 18.6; 22.3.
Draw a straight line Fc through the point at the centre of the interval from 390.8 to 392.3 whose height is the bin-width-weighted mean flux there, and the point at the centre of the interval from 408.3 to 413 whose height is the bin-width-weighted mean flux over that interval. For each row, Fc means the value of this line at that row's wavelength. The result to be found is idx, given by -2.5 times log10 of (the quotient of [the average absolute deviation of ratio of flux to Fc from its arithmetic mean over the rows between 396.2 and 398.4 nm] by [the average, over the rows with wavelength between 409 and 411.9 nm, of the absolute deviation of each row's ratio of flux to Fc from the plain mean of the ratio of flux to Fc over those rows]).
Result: -0.65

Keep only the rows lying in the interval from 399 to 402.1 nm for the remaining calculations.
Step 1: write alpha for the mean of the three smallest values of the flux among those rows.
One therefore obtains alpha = 20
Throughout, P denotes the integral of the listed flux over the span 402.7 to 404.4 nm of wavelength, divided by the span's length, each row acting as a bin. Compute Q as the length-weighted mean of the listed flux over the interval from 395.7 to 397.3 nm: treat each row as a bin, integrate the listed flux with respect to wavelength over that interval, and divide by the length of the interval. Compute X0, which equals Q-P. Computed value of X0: -7.8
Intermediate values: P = 22.0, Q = 14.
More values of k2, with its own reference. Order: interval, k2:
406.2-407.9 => 406.508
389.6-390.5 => 389.645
